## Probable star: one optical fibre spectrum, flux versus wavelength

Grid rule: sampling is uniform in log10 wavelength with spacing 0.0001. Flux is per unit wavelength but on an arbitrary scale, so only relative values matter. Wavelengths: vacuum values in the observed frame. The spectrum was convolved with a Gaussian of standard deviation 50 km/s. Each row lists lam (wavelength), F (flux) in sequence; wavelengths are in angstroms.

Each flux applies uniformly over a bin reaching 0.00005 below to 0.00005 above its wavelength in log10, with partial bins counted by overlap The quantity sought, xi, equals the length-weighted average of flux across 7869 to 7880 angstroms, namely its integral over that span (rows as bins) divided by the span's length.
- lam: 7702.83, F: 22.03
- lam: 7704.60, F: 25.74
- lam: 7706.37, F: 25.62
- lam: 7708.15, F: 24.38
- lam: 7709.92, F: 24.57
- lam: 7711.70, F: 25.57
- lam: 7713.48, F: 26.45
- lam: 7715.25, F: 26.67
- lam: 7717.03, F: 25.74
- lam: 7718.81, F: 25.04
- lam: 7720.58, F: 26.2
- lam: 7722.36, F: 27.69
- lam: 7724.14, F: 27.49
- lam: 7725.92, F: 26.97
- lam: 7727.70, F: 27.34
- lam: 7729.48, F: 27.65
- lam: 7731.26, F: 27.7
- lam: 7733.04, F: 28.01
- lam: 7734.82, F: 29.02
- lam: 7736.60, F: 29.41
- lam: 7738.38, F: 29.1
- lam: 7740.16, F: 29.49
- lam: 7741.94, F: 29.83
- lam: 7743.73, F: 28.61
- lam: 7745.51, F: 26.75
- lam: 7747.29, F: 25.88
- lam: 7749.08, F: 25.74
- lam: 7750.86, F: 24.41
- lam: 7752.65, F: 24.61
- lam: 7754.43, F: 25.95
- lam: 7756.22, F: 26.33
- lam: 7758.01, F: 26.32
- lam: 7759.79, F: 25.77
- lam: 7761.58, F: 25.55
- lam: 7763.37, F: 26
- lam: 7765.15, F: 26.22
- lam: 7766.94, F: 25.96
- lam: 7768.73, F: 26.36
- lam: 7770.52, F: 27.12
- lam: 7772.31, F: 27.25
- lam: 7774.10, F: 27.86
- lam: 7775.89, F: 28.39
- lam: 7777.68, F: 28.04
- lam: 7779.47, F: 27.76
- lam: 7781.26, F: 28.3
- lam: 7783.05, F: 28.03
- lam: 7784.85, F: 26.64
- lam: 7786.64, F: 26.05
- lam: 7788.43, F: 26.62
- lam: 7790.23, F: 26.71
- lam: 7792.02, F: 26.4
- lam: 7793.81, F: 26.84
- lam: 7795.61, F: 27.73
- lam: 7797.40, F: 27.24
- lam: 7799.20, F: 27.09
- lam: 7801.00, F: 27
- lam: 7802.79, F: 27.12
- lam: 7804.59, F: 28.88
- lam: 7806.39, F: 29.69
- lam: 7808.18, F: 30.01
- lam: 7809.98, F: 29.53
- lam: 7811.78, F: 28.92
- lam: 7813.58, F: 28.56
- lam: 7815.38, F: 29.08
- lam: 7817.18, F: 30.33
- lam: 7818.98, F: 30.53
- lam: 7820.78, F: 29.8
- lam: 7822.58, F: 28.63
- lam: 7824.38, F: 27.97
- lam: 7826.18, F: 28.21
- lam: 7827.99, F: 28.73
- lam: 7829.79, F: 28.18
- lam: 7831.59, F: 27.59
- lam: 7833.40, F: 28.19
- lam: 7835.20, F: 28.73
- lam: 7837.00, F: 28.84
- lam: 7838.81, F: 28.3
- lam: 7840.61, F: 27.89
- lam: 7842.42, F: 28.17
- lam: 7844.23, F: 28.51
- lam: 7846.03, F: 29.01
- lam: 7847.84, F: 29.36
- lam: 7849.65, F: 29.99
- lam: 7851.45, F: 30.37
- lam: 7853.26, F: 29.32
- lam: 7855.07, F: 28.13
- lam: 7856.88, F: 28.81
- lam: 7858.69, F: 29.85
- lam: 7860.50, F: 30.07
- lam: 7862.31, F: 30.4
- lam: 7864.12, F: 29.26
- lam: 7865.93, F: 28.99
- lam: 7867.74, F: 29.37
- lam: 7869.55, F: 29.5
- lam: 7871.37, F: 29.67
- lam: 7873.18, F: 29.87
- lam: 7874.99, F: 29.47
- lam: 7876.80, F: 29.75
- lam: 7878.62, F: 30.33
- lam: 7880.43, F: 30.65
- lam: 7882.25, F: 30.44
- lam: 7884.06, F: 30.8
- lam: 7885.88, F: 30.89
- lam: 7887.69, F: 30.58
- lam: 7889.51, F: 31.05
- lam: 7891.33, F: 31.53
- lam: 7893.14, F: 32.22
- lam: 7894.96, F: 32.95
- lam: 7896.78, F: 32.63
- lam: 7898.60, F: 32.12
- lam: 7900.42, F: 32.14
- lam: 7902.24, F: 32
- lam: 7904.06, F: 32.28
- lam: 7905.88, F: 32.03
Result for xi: 29.8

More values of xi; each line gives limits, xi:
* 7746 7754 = 25.3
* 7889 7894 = 31.7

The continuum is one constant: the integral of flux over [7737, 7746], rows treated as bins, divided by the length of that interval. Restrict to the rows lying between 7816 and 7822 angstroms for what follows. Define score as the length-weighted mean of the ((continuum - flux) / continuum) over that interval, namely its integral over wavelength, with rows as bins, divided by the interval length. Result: -0.04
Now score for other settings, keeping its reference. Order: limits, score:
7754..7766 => 0.10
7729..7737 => 0.02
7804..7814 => -0.01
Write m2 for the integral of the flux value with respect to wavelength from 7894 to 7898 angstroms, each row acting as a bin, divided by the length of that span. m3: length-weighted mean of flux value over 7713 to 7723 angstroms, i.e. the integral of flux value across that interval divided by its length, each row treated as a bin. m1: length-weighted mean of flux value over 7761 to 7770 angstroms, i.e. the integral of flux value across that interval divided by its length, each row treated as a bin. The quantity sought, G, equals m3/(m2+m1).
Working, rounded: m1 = 26.1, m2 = 32.7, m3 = 26.3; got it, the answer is 0.447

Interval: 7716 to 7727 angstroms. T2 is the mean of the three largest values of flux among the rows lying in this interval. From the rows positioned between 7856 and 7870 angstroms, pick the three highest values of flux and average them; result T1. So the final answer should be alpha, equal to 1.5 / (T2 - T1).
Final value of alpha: -0.6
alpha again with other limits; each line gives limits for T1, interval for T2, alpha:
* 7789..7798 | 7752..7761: -1.4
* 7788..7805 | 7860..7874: 0.7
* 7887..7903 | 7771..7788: -0.3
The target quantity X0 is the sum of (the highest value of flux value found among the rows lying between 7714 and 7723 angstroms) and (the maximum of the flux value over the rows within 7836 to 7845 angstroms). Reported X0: 57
